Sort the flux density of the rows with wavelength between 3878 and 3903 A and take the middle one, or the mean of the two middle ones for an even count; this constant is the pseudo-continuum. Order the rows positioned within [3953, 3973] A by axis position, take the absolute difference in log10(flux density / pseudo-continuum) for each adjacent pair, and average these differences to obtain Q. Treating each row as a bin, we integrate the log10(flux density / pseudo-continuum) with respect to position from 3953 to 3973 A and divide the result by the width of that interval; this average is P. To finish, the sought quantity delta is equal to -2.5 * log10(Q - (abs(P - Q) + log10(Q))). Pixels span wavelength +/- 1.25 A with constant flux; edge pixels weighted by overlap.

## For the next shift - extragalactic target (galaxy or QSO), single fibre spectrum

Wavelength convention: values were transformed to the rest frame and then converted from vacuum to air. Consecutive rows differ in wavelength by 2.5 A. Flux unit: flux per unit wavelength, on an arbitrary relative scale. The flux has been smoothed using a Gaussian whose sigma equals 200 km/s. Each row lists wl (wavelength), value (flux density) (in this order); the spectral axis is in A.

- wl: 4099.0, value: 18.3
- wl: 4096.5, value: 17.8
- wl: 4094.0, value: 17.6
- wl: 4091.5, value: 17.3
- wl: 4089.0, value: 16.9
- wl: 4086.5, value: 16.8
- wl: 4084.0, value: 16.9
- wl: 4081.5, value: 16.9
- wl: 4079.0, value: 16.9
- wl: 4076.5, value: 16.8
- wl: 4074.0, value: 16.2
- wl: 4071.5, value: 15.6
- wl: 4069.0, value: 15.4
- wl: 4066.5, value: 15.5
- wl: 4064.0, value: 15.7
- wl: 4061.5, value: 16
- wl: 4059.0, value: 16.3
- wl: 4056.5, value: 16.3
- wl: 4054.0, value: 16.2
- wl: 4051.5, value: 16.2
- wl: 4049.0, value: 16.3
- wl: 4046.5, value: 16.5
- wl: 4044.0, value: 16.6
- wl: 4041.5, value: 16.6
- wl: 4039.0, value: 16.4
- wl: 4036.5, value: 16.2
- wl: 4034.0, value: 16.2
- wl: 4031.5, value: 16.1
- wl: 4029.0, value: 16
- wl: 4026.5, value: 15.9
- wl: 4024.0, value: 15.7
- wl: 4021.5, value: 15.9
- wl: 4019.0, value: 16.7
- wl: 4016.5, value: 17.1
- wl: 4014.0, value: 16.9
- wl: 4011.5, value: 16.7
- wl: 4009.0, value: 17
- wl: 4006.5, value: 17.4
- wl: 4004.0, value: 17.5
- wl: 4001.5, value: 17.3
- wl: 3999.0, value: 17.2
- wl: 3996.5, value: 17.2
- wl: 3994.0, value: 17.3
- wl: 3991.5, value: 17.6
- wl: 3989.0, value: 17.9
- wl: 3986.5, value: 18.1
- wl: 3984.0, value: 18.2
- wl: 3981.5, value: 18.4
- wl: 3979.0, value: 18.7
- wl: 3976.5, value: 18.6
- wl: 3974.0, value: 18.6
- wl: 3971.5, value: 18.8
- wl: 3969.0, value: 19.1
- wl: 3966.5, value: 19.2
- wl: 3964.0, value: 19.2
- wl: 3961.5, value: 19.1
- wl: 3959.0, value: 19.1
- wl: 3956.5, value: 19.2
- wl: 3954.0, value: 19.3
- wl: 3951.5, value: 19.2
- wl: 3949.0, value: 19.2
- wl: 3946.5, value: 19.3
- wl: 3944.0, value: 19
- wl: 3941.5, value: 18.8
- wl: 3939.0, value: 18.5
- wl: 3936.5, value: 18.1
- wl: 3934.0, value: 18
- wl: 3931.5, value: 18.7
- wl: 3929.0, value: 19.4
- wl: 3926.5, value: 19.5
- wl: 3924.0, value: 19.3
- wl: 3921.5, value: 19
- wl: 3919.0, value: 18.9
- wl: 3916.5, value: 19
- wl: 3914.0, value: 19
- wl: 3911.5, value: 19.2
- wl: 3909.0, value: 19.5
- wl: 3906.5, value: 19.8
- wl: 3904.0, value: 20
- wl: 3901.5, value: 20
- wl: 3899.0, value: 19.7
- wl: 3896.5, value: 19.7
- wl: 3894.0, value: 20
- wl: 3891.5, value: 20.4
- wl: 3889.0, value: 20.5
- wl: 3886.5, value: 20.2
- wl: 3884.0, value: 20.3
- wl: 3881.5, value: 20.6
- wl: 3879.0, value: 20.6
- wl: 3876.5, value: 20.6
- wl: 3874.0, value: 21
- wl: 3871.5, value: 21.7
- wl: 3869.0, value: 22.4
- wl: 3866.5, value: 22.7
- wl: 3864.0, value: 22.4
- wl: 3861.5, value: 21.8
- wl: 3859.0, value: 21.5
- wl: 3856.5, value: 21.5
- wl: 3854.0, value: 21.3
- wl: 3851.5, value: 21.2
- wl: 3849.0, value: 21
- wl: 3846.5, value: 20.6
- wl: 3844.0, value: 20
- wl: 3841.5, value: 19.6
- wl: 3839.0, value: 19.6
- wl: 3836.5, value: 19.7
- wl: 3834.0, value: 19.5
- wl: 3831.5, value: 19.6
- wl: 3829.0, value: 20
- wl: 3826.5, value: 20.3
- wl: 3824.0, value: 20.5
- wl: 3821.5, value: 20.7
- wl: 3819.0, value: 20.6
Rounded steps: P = -0.03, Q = 0.0023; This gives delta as -1.04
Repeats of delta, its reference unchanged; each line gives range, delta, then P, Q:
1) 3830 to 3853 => -0.89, 0.00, 0.0054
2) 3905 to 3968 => -0.91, -0.03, 0.0046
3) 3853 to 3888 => -0.86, 0.02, 0.0060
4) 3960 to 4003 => -0.95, -0.05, 0.0036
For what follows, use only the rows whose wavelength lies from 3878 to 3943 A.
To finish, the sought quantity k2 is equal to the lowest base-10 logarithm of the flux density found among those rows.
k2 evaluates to 1.26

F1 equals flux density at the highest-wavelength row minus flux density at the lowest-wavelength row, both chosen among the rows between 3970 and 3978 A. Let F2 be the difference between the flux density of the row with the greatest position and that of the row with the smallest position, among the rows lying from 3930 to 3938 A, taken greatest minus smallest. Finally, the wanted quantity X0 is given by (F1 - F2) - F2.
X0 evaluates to 1.0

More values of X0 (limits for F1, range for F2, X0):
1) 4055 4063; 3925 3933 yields 1.3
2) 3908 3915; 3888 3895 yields 0.5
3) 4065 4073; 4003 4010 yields 1.1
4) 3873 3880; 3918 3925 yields -1.2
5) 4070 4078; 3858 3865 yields -0.6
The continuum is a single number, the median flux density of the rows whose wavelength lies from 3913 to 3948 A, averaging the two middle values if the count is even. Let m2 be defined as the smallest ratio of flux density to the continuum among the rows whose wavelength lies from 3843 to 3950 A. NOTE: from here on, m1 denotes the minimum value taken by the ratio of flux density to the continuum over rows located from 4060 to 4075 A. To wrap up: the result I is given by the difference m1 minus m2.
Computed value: -0.14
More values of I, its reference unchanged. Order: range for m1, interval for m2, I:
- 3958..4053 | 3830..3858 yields -0.20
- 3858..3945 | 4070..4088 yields 0.13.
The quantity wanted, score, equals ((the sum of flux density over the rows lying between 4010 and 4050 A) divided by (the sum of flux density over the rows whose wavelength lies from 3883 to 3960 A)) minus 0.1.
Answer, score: 0.34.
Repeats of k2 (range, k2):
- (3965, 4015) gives 1.22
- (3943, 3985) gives 1.26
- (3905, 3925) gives 1.28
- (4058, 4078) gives 1.19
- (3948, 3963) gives 1.28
